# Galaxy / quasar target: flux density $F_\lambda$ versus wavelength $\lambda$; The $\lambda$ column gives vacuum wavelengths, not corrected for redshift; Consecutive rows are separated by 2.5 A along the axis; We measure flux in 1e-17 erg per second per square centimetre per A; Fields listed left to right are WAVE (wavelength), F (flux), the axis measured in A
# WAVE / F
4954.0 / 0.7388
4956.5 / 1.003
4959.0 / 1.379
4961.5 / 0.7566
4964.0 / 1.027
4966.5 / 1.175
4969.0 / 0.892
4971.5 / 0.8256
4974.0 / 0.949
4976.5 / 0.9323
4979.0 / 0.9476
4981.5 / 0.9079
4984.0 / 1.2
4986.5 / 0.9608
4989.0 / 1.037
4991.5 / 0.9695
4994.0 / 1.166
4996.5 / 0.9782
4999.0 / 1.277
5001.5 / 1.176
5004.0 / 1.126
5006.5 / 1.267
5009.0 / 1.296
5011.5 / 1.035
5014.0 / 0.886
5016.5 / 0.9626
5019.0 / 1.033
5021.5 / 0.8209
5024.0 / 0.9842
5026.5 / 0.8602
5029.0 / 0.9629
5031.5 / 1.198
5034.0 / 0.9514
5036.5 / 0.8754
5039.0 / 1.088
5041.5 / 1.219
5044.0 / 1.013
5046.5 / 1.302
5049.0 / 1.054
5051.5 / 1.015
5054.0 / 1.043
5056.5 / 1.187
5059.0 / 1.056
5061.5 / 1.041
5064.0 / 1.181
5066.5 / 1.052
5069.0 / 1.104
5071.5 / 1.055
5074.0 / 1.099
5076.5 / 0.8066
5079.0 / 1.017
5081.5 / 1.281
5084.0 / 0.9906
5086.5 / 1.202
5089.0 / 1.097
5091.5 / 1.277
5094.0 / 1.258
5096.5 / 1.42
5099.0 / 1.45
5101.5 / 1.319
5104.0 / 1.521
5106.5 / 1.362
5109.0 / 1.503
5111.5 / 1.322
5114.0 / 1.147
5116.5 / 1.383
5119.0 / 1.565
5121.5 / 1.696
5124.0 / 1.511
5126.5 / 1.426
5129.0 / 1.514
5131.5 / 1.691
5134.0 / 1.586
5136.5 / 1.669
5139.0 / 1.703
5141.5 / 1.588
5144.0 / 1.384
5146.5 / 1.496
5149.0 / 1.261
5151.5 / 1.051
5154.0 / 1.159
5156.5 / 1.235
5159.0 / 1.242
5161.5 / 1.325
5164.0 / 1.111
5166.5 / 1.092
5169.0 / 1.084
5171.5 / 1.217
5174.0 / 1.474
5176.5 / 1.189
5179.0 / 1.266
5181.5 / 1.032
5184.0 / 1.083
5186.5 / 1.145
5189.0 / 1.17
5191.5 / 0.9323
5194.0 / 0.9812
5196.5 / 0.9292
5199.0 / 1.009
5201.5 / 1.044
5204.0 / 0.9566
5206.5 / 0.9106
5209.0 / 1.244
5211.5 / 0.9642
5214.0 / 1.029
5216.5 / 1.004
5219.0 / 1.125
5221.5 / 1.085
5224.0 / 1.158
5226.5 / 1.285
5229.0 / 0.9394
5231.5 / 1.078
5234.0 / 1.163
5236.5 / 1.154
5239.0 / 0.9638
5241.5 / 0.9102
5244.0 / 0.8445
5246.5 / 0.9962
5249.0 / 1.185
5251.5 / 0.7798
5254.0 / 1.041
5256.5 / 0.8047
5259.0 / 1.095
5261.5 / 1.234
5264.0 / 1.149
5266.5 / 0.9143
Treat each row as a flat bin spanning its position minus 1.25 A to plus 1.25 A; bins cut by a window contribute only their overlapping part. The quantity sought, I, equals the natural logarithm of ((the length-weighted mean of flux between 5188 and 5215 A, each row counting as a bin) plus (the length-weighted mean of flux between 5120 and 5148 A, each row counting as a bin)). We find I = 0.95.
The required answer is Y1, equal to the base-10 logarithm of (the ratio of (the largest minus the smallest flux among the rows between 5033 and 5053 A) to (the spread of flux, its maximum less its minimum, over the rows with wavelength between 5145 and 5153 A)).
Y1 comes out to -0.02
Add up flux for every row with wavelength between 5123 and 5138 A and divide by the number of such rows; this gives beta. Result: 1.57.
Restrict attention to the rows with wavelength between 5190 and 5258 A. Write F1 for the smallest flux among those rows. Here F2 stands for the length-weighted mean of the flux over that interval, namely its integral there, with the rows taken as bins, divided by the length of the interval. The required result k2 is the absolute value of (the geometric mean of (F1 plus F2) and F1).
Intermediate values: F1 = 0.7798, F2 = 1.02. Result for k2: 1.18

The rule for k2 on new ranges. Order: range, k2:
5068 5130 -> 1.30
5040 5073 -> 1.46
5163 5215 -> 1.35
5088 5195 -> 1.45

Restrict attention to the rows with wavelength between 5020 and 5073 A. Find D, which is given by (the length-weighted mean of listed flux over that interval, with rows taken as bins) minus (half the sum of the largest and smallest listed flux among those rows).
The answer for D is -0.01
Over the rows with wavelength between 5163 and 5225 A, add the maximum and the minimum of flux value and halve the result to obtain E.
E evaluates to 1.19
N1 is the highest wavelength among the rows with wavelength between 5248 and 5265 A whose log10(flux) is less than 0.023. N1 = 5256.5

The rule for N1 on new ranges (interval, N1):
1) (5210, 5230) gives 5229.0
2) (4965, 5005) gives 4996.5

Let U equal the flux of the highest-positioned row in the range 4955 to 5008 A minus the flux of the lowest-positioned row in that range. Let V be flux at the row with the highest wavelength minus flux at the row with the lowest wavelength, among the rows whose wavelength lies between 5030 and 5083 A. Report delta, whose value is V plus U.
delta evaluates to 0.3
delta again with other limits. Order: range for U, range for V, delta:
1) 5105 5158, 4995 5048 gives 0.2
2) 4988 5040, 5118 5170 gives -0.4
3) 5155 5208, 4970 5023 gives -0.3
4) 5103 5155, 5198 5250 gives -0.2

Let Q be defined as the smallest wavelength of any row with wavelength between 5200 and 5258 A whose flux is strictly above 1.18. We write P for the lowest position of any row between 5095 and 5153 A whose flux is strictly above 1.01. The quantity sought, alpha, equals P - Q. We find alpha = -112.5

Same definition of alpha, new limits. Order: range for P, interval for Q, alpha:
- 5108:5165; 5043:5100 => 62.5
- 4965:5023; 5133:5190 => -167.5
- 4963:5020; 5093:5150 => -130.0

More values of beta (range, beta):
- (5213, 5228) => 1.11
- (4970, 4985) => 0.96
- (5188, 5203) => 1.01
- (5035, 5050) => 1.09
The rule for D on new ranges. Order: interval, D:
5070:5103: 0.05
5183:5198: -0.01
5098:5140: 0.07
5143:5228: -0.07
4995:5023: 0.02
